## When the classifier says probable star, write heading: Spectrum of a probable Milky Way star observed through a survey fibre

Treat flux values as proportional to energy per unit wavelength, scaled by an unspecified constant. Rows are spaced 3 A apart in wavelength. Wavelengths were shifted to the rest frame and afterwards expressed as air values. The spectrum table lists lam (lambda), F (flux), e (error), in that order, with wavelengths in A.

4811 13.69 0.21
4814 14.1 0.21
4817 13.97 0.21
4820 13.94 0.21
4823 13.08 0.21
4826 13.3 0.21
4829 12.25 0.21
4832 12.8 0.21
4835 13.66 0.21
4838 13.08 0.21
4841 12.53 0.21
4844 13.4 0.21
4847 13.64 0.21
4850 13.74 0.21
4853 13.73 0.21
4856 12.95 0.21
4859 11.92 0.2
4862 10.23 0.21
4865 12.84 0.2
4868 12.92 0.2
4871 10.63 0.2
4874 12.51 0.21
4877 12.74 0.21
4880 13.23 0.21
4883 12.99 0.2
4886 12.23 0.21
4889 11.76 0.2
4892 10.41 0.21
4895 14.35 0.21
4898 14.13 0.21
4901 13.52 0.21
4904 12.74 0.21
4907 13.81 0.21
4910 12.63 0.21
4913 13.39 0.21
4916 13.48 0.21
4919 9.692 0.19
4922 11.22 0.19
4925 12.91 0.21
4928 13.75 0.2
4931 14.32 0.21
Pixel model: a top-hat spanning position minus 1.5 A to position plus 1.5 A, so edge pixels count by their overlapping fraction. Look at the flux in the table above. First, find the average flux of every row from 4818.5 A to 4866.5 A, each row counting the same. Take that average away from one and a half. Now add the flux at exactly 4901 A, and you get 2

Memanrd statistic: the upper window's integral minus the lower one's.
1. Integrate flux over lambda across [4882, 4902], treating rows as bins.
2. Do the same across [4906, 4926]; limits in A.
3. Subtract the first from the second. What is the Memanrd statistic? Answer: -7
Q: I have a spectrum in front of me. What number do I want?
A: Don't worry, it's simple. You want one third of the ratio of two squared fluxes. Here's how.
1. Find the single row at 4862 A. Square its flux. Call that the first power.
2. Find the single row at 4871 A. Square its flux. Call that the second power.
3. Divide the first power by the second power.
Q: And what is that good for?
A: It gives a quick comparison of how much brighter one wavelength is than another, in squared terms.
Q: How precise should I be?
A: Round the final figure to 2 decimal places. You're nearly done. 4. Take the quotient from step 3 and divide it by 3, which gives 0.31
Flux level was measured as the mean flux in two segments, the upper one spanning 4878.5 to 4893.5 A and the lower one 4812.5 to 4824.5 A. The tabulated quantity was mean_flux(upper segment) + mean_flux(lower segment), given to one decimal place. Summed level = 25.9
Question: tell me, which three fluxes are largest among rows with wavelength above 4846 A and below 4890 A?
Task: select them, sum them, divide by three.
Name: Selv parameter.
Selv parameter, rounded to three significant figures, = 13.7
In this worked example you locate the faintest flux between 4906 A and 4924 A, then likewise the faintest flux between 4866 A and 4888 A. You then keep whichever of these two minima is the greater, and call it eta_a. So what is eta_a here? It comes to 10.6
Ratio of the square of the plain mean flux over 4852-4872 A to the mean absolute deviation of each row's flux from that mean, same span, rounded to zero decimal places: 139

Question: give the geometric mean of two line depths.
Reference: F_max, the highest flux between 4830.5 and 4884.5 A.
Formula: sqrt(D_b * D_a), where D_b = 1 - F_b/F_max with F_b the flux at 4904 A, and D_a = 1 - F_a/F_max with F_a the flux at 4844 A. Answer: 0.04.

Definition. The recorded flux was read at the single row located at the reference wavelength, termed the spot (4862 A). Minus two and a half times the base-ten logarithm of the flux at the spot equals -2.52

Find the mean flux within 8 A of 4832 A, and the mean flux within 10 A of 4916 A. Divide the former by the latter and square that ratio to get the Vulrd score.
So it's 1.1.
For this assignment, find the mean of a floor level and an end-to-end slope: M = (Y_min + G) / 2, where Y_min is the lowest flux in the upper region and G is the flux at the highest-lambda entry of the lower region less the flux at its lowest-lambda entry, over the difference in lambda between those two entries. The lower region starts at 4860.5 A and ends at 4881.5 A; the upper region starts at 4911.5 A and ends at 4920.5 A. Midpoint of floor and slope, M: 4.93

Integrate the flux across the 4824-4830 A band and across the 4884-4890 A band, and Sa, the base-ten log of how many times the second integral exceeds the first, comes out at -0.03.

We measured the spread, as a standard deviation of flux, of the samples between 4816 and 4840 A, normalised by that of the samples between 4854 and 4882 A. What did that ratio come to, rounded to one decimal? 0.5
